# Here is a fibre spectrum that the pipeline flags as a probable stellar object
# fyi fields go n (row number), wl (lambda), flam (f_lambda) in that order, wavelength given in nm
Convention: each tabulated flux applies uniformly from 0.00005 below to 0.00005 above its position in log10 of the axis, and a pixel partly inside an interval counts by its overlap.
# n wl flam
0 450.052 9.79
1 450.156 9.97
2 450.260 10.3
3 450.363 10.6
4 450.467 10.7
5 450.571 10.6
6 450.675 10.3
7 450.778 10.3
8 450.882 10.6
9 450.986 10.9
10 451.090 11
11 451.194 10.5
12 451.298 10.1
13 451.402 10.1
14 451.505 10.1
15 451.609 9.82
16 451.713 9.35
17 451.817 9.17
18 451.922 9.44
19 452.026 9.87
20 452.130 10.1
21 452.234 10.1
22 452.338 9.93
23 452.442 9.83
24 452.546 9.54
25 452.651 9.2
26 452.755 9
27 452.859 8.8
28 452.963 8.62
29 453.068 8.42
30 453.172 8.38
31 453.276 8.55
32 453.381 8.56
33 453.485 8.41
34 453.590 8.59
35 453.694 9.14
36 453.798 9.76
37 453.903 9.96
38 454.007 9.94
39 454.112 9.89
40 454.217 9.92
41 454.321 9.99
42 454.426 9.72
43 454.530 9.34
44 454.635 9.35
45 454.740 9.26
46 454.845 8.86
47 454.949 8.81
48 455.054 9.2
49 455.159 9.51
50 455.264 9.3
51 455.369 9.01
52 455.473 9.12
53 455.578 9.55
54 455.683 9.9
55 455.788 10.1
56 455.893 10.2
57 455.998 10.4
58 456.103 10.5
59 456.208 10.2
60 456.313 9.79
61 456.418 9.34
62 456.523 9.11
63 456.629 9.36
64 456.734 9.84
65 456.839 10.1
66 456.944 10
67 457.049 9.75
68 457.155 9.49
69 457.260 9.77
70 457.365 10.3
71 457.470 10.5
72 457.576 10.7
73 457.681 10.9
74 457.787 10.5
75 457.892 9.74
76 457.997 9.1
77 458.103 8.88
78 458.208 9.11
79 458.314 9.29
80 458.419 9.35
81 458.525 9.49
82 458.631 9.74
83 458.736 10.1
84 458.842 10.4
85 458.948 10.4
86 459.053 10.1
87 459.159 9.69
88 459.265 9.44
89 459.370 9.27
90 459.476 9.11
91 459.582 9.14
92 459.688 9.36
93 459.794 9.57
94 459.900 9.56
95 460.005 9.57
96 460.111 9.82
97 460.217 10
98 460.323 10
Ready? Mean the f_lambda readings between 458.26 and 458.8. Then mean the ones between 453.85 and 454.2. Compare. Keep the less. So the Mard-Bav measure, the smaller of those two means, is 9.6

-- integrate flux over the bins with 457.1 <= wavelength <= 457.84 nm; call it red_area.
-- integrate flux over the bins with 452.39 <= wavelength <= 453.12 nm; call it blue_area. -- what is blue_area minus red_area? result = -1.0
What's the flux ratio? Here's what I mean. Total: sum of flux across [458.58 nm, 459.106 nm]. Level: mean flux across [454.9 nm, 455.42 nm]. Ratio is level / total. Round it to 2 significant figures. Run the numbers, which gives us 0.18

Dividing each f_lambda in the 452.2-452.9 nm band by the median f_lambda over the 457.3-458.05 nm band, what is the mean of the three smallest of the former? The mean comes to 0.86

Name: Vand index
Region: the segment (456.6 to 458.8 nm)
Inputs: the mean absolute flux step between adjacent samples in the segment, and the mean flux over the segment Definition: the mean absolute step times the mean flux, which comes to 2.9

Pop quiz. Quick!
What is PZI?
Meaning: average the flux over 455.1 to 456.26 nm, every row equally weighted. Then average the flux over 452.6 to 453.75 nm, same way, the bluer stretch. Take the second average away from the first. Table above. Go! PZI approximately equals 1.1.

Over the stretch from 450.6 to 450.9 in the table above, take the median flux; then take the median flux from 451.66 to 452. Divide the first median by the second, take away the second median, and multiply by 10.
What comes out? -82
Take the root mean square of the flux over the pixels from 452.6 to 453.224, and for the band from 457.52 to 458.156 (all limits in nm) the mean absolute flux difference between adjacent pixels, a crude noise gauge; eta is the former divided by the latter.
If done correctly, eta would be 20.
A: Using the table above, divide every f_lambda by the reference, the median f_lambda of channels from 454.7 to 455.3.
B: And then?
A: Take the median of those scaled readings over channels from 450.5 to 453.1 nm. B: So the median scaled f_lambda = 1.08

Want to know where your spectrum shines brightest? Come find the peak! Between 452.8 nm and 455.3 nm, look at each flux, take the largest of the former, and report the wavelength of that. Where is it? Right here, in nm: 454.321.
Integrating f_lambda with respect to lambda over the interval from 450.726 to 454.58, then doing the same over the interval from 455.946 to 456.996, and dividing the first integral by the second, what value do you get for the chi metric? 3.6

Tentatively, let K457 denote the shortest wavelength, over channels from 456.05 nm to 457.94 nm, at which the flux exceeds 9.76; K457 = 456.103 nm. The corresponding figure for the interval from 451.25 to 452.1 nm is 451.298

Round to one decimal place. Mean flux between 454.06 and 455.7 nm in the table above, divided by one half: 18.8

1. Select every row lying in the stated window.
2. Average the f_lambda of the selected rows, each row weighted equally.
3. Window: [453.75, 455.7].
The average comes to 9.5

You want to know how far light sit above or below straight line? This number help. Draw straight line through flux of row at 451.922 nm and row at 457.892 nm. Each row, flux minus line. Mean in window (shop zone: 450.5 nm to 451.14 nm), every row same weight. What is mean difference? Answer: 1.23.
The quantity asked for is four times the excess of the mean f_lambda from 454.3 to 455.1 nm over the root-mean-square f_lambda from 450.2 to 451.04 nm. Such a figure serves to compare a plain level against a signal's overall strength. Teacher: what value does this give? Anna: -5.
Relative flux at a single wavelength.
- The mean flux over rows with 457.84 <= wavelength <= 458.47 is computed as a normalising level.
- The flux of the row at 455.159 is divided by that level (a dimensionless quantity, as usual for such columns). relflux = 1.03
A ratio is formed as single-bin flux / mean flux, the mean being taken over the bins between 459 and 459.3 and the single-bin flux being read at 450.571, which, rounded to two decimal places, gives 1.09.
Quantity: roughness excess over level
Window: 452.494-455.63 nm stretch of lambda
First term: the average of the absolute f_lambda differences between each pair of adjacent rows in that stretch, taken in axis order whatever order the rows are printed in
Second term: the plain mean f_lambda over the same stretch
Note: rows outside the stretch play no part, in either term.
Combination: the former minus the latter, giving -9.0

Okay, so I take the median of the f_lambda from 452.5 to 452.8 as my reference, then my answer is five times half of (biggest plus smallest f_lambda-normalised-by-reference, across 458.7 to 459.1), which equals 5.57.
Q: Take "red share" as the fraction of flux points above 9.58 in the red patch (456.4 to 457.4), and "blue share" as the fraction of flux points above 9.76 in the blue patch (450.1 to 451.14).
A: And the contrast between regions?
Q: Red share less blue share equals -0.40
